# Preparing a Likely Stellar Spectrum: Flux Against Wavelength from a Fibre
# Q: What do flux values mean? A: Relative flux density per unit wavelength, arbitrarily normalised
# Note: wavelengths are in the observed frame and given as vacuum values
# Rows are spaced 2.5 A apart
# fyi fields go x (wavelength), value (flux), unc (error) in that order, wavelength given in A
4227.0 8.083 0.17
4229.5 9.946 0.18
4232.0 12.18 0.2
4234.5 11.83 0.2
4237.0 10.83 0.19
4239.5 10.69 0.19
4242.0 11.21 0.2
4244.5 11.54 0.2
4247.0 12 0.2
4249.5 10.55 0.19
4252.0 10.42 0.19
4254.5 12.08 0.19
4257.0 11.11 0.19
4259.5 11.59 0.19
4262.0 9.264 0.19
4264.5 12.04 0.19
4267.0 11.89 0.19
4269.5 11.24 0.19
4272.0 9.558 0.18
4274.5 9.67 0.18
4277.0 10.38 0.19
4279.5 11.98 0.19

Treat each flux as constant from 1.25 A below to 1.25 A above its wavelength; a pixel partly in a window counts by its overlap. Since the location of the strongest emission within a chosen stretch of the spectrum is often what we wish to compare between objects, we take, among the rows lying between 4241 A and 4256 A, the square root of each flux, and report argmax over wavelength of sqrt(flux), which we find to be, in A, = 4254.5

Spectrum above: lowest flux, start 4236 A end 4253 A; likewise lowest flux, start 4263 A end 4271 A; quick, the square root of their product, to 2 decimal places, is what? 10.82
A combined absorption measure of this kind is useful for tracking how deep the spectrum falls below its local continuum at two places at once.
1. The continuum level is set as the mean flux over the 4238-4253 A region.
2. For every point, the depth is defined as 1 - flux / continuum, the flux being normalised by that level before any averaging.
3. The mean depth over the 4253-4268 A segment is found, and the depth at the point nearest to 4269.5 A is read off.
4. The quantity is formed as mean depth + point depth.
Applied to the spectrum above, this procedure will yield -0.04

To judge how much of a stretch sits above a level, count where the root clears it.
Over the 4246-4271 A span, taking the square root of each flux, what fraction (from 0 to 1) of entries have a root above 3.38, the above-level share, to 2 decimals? 0.50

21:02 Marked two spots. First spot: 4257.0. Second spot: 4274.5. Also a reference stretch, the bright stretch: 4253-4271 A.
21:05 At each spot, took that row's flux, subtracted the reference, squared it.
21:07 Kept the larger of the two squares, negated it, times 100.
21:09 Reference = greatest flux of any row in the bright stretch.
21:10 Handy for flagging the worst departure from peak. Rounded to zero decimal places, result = -581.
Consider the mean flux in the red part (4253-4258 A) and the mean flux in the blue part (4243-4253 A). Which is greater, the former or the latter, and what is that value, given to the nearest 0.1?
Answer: 11.6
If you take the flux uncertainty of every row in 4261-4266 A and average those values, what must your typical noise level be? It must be 0.190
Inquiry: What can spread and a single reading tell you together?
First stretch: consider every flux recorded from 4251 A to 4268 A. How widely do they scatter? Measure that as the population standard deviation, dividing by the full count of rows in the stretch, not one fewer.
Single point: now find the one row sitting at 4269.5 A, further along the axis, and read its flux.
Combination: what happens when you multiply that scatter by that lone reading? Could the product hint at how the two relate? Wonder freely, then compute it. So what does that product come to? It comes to 10.8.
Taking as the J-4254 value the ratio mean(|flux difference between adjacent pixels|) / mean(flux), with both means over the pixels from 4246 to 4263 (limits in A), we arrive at 0.11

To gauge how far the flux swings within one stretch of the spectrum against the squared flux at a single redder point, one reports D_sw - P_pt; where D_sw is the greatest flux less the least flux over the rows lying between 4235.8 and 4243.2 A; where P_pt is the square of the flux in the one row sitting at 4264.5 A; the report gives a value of -144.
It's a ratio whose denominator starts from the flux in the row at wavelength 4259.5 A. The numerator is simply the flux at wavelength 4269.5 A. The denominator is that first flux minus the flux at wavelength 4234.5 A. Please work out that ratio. -47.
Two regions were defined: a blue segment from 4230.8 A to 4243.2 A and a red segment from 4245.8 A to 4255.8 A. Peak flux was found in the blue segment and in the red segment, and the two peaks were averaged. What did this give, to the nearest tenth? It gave 12.1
